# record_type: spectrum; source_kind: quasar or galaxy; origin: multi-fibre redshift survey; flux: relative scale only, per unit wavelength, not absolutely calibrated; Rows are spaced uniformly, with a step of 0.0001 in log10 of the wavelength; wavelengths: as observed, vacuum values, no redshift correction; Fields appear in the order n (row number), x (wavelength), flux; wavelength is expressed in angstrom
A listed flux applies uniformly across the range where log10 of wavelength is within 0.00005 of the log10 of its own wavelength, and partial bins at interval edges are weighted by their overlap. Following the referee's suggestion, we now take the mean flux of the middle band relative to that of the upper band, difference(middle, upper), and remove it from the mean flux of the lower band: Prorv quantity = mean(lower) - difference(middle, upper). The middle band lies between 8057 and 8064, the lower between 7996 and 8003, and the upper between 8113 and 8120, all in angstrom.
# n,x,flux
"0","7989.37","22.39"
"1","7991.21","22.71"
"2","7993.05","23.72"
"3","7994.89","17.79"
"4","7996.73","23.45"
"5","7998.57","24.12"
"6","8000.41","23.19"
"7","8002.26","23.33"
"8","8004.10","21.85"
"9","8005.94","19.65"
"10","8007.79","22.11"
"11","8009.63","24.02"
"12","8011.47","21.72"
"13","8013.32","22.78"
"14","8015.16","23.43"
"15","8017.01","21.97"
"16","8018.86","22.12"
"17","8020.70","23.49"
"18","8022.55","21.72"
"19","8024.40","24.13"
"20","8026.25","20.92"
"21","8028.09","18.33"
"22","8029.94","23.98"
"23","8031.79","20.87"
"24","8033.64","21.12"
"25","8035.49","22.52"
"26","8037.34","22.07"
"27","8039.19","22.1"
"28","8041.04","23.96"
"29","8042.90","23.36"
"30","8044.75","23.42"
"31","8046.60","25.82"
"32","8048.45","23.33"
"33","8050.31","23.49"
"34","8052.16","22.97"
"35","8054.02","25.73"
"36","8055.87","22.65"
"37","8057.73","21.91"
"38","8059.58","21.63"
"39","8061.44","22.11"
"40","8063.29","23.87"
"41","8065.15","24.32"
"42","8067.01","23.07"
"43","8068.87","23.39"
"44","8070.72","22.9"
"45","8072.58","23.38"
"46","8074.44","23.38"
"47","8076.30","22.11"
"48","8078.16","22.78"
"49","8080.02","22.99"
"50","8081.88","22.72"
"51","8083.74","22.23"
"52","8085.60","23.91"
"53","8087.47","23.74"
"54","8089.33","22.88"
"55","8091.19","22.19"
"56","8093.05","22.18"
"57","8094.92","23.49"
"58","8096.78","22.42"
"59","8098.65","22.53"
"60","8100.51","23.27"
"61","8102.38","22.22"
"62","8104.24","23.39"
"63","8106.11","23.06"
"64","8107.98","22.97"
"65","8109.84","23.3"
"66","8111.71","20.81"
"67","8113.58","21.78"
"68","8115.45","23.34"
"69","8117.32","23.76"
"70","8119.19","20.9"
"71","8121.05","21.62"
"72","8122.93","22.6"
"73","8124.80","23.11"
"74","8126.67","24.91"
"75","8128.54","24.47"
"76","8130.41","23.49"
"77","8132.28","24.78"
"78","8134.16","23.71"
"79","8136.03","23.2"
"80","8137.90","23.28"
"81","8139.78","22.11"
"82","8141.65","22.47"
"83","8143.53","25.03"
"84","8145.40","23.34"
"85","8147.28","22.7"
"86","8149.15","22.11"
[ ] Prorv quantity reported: 23.6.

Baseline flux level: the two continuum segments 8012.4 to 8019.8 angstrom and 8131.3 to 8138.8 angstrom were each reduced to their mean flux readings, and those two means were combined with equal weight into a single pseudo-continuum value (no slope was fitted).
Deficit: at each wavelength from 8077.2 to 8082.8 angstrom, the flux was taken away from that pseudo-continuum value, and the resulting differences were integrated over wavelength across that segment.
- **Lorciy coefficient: 2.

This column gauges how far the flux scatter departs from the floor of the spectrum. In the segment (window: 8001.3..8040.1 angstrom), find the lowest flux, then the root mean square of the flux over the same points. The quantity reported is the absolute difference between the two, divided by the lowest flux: 0.21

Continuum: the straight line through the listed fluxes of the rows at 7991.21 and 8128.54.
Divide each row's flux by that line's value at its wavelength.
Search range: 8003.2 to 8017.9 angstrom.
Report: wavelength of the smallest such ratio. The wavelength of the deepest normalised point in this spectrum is 8005.94 angstrom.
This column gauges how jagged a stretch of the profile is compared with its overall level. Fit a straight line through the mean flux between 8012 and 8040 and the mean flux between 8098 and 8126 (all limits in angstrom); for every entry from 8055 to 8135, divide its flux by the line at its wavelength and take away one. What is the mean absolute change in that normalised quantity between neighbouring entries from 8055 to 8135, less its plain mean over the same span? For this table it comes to 0.017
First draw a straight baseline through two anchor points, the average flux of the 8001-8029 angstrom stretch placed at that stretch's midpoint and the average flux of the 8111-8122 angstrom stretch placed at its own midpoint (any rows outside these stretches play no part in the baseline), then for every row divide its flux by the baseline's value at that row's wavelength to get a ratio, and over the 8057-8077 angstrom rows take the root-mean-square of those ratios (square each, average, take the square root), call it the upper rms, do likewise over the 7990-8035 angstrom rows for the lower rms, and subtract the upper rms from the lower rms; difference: -0.032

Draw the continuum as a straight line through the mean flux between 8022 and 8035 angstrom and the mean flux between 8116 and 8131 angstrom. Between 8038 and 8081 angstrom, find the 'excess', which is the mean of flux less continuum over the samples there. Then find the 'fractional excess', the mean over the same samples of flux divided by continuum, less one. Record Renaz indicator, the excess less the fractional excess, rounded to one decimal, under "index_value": 1.1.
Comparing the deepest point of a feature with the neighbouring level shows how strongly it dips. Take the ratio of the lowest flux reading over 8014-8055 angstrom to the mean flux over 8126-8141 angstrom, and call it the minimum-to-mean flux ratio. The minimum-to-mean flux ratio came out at 0.77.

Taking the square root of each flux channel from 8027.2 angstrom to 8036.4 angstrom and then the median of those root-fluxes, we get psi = 4.60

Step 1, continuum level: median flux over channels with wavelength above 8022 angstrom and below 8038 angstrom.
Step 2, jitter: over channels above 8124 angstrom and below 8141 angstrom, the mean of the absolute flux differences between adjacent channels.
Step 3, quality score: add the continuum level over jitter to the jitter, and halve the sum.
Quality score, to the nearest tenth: 12.3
